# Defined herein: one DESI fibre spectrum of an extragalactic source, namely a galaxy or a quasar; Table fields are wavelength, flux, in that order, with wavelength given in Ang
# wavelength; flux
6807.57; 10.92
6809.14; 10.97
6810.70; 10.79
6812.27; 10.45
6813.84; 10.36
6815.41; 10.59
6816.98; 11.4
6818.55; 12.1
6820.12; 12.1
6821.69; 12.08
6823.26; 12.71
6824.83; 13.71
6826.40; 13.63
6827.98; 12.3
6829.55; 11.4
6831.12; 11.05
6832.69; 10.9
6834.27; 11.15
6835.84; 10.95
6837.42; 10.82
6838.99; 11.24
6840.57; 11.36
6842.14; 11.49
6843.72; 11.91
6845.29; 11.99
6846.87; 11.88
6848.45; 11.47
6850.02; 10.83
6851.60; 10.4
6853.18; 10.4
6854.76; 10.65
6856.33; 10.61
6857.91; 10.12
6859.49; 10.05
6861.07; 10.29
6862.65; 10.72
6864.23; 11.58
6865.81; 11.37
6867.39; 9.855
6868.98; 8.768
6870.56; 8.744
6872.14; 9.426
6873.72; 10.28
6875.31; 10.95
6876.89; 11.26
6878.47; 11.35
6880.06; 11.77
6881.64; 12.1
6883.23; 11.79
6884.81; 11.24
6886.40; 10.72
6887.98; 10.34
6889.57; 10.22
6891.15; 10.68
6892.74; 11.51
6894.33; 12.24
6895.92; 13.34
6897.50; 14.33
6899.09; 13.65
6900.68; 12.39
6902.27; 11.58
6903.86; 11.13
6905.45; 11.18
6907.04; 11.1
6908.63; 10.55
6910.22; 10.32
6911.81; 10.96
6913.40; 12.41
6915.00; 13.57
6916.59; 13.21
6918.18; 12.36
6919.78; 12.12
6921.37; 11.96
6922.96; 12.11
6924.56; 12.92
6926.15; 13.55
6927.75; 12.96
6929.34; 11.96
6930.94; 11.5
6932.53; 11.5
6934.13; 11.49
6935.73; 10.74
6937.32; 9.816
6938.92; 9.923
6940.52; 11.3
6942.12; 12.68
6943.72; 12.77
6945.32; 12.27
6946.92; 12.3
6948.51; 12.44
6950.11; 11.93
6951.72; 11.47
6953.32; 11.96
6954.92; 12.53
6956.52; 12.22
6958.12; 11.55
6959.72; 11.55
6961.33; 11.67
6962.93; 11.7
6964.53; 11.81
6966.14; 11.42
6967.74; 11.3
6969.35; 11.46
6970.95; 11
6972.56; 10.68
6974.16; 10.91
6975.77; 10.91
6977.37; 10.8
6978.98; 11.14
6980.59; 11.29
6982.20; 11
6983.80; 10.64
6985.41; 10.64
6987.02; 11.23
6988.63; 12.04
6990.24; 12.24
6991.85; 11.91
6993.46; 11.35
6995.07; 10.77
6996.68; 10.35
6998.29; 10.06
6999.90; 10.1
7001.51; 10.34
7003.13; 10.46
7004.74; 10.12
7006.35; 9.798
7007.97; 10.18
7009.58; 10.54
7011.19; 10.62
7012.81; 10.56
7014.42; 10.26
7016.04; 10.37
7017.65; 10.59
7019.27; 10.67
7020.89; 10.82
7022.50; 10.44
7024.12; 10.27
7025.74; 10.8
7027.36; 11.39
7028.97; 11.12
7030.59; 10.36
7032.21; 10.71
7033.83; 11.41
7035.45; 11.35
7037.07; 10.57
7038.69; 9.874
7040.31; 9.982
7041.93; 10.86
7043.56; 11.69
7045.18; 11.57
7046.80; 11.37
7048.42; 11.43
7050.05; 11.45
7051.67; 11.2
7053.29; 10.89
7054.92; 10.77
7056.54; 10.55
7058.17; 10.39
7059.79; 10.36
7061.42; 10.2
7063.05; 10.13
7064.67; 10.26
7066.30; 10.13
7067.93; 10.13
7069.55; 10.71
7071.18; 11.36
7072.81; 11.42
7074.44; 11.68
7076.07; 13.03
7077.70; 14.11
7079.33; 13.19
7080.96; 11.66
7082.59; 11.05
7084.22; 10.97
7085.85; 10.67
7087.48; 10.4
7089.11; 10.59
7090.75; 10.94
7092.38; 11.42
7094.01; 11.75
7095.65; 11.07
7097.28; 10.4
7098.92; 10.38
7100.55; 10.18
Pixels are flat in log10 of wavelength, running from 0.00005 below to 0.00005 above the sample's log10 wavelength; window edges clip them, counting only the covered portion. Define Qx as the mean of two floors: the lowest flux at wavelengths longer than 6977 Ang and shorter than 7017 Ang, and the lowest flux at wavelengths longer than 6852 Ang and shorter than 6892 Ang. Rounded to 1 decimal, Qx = 9.3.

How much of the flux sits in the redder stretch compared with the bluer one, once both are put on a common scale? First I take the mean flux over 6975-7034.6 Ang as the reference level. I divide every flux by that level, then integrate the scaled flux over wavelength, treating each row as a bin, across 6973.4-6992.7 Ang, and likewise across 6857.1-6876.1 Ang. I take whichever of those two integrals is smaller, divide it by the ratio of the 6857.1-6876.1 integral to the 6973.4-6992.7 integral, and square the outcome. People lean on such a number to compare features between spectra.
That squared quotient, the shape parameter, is 405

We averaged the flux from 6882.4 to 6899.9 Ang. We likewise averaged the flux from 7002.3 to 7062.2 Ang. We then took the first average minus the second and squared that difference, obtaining 1.26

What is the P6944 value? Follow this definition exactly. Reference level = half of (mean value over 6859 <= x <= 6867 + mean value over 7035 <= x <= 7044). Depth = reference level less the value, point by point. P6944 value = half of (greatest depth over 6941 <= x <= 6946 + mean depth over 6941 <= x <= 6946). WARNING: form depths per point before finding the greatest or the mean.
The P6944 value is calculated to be -1.7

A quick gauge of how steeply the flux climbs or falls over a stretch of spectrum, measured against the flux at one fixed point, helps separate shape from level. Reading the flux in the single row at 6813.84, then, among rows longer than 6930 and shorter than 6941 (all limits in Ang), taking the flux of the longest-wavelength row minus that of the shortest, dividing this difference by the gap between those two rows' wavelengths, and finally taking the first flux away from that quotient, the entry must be -10.4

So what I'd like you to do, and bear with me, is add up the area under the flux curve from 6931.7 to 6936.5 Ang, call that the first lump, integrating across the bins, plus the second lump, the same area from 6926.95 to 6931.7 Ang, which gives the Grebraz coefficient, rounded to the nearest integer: 112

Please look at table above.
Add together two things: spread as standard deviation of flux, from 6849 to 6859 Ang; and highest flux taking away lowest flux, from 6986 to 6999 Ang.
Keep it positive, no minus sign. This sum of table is 2.4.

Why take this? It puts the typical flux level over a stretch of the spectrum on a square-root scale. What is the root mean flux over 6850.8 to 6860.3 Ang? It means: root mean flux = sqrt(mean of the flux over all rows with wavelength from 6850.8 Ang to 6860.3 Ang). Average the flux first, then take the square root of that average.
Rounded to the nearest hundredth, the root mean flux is 3.22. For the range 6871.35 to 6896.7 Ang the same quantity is 3.35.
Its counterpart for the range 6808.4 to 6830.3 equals 3.43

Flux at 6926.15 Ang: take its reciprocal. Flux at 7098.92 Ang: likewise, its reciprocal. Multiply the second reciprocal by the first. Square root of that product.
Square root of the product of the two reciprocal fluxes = 0.0843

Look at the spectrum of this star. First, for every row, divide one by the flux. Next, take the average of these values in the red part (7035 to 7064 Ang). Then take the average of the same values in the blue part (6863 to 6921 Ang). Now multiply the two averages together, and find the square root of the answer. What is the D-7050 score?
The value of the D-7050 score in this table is 0.0908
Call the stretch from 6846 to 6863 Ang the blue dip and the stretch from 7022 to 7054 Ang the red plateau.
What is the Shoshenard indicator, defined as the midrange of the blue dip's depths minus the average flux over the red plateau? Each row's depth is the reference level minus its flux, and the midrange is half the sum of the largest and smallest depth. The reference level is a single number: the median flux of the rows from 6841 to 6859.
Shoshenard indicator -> -11.1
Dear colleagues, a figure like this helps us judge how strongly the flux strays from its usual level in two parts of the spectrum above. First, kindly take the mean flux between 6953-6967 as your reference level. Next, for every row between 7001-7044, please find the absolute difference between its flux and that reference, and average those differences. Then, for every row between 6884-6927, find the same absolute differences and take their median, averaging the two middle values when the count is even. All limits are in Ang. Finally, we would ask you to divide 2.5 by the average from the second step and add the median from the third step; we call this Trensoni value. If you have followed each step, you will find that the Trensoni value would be 2.9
